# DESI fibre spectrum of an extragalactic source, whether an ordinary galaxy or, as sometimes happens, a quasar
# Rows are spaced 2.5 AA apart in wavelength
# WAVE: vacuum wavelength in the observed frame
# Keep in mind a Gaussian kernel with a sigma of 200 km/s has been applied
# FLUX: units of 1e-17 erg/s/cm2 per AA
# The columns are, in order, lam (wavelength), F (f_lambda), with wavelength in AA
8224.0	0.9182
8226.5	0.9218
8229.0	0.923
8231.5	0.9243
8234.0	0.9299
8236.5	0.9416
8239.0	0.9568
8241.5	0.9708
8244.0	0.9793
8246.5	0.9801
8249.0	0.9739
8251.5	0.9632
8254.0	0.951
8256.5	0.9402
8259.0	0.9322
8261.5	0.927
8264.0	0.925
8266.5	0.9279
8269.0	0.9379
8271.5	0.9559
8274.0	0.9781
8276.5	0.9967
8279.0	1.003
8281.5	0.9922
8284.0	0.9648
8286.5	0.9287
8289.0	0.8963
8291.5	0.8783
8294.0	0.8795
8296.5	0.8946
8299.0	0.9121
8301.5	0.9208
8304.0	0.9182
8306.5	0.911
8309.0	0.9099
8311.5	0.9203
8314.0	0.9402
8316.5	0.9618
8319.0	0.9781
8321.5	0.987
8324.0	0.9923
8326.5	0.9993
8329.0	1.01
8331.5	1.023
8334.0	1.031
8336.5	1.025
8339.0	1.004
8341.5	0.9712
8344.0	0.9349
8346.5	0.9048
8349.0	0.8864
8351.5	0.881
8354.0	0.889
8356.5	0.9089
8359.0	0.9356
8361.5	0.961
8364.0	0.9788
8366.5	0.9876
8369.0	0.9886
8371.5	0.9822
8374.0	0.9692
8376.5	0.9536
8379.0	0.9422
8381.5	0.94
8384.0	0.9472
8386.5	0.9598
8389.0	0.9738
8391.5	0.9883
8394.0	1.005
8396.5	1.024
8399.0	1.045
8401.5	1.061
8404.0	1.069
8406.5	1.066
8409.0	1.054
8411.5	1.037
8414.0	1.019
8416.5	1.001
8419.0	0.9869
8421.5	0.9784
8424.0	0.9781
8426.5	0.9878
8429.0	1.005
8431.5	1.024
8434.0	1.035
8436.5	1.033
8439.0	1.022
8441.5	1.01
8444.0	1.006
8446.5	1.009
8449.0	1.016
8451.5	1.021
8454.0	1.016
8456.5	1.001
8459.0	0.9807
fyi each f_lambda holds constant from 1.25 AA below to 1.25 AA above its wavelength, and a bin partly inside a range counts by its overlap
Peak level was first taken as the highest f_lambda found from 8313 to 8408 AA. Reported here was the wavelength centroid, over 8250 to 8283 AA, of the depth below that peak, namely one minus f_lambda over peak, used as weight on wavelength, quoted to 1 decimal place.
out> 8265.0 AA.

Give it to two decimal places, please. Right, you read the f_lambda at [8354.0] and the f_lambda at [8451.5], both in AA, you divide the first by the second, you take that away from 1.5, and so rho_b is 0.63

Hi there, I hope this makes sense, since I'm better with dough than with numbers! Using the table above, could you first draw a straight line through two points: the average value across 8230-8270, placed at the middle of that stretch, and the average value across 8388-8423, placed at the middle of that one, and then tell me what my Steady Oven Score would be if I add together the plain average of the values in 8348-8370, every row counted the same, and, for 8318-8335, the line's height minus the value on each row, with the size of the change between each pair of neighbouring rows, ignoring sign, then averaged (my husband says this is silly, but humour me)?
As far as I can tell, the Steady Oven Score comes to 0.943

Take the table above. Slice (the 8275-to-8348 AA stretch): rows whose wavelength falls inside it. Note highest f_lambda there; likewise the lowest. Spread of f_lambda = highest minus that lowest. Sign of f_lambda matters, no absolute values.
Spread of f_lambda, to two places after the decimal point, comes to 0.15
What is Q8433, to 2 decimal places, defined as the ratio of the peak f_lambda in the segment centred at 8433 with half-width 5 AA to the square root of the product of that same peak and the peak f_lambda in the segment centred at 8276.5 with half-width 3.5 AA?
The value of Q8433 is 1.02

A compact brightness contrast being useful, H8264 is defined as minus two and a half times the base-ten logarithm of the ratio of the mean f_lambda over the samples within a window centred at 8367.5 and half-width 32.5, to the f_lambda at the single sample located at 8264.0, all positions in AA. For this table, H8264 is -0.04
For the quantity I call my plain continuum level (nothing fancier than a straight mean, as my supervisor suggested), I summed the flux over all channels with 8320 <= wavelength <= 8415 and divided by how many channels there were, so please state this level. 0.98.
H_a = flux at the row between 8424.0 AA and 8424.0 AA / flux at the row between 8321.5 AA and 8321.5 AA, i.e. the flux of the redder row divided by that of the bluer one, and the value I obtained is 0.99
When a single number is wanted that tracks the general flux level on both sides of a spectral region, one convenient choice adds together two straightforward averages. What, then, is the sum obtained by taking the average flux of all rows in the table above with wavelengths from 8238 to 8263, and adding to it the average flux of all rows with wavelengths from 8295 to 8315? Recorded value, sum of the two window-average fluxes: 1.87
